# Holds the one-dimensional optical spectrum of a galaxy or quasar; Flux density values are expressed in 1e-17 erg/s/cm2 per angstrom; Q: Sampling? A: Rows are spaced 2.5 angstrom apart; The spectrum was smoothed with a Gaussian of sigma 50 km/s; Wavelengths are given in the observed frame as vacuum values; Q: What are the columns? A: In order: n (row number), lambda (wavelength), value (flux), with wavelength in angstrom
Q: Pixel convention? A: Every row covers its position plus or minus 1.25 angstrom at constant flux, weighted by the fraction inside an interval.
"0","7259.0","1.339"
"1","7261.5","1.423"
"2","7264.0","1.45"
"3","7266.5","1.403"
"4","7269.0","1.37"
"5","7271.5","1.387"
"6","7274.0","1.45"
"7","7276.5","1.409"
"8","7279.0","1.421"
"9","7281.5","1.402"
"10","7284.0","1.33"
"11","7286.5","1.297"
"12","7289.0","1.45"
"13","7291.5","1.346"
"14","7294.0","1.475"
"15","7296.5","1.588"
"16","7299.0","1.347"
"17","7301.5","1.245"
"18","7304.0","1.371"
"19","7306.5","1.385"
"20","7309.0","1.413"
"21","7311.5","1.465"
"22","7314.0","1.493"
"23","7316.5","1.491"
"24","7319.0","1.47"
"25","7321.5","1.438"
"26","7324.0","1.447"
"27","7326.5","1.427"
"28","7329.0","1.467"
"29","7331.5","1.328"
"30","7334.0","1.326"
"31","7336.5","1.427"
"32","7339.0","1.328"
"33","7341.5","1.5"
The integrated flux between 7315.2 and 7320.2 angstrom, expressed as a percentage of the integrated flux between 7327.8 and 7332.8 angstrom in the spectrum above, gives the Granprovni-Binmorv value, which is 106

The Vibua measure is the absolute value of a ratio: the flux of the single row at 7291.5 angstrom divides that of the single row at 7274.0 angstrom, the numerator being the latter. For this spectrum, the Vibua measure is 1.08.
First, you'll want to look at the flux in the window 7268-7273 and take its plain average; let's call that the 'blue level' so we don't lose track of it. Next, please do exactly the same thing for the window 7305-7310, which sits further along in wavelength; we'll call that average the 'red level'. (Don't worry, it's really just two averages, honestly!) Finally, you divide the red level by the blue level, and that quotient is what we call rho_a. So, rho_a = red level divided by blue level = 1.01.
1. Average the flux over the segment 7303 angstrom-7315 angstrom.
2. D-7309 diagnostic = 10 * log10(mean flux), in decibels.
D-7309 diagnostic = 1.54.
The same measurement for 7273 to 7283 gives 1.52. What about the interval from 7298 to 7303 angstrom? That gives 1.13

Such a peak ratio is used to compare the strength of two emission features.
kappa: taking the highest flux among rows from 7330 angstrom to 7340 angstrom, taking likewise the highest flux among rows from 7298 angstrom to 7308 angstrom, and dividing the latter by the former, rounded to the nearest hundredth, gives 0.97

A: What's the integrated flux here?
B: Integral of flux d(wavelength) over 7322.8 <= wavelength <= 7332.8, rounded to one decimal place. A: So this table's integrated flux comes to 14.2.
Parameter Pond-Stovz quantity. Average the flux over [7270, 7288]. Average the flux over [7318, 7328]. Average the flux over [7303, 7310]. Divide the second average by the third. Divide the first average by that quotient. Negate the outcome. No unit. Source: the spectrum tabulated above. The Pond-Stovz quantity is -1.33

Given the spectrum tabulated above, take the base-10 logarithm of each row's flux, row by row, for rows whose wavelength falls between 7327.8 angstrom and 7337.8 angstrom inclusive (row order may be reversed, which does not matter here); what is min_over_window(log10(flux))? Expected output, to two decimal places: 0.12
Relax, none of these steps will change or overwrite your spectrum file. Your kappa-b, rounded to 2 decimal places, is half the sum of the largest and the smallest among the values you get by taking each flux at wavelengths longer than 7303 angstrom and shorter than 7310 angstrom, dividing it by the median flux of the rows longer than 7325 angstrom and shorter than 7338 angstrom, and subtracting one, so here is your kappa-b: -0.02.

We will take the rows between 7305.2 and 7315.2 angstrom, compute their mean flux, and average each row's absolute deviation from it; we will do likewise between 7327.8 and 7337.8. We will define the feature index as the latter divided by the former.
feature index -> 1.5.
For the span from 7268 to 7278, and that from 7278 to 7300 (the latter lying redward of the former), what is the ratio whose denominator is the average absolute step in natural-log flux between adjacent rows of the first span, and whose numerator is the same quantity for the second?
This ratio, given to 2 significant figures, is 2.7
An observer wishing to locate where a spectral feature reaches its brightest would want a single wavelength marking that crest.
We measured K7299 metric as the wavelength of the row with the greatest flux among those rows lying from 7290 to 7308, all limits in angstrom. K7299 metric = 7296.5 angstrom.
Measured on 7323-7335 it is 7329.0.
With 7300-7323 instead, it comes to 7314.0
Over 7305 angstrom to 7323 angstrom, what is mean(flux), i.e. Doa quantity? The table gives 1.45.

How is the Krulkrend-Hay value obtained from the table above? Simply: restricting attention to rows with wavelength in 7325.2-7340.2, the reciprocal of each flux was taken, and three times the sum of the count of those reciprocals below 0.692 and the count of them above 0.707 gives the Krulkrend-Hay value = 12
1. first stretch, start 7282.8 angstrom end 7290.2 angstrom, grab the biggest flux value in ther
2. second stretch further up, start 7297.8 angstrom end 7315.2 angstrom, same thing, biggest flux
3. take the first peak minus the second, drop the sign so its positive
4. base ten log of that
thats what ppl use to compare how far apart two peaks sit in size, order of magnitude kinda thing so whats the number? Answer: -1.37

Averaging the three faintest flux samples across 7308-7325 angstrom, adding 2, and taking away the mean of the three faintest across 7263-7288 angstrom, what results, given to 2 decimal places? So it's 2.10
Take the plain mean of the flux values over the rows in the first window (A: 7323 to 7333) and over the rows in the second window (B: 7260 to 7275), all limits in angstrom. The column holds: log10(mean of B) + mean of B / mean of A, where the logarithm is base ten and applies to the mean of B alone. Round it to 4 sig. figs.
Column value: 1.148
